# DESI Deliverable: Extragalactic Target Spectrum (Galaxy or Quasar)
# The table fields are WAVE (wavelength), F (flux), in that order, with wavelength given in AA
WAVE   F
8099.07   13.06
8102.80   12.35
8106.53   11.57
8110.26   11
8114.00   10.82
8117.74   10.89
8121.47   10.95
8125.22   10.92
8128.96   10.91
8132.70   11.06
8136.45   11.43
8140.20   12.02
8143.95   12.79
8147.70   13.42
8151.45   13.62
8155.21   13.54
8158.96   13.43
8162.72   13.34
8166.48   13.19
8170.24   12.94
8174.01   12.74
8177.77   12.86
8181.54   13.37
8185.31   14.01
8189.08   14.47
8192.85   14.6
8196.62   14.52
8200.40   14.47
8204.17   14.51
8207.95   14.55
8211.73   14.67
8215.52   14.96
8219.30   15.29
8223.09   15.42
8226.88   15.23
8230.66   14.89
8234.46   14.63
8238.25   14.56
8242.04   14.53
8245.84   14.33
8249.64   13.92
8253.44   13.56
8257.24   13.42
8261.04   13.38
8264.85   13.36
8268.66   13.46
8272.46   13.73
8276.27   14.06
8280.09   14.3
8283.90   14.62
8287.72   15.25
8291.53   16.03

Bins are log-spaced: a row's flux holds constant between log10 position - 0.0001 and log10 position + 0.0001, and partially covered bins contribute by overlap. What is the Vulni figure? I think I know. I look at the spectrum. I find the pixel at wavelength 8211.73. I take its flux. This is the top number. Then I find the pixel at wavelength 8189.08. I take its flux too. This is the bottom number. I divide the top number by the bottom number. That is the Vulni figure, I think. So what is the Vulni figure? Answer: 1.0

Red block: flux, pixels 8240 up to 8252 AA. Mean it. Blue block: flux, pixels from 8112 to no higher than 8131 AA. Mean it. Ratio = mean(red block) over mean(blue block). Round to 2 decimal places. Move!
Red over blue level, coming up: 1.31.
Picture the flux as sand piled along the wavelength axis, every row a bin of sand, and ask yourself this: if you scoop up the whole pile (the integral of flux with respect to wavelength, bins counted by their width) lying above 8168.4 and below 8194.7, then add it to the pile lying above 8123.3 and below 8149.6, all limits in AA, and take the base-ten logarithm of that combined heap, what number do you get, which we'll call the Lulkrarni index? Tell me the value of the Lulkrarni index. 2.824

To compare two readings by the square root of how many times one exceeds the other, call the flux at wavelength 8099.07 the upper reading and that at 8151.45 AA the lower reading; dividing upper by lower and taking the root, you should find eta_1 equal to 0.979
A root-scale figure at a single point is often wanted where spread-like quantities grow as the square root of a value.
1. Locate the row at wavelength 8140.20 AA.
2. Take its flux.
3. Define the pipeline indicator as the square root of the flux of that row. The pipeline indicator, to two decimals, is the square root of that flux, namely 3.47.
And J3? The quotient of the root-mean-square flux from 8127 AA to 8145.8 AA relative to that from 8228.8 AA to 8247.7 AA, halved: 0.400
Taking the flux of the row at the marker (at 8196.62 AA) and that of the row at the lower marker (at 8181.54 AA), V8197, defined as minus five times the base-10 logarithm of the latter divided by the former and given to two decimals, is 0.18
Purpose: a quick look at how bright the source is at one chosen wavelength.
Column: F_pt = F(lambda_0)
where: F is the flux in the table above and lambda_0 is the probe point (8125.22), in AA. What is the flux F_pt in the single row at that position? 10.92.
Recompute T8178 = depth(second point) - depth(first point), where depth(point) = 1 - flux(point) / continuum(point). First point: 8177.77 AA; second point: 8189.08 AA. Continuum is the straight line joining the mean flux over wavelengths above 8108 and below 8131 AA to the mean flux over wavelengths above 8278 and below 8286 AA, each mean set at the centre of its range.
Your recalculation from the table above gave -0.11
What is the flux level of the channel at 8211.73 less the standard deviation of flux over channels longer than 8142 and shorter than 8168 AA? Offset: 14.4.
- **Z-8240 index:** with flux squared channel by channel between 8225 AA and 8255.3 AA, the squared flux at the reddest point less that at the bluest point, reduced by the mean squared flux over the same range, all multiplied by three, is -772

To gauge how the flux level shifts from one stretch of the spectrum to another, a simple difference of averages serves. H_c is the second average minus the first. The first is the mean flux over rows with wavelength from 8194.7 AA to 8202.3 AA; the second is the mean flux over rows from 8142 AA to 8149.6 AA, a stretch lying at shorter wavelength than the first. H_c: -1.4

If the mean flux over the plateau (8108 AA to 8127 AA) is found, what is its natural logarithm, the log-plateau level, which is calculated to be 2.39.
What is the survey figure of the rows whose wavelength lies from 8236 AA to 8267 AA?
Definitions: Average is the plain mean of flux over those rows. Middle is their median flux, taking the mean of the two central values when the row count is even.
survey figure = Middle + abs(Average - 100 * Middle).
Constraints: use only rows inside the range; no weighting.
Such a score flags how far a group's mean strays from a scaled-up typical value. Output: 1374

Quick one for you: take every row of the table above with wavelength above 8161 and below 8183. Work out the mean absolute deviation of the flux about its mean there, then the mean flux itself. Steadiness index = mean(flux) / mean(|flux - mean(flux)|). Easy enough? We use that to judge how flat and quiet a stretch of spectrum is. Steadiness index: 58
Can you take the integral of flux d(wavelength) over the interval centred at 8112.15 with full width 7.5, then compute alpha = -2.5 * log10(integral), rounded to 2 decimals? -4.78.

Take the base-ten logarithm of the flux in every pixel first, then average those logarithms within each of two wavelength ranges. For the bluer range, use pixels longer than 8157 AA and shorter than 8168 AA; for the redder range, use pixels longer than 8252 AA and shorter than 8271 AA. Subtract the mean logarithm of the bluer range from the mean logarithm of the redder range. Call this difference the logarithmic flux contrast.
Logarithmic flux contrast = 0.004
